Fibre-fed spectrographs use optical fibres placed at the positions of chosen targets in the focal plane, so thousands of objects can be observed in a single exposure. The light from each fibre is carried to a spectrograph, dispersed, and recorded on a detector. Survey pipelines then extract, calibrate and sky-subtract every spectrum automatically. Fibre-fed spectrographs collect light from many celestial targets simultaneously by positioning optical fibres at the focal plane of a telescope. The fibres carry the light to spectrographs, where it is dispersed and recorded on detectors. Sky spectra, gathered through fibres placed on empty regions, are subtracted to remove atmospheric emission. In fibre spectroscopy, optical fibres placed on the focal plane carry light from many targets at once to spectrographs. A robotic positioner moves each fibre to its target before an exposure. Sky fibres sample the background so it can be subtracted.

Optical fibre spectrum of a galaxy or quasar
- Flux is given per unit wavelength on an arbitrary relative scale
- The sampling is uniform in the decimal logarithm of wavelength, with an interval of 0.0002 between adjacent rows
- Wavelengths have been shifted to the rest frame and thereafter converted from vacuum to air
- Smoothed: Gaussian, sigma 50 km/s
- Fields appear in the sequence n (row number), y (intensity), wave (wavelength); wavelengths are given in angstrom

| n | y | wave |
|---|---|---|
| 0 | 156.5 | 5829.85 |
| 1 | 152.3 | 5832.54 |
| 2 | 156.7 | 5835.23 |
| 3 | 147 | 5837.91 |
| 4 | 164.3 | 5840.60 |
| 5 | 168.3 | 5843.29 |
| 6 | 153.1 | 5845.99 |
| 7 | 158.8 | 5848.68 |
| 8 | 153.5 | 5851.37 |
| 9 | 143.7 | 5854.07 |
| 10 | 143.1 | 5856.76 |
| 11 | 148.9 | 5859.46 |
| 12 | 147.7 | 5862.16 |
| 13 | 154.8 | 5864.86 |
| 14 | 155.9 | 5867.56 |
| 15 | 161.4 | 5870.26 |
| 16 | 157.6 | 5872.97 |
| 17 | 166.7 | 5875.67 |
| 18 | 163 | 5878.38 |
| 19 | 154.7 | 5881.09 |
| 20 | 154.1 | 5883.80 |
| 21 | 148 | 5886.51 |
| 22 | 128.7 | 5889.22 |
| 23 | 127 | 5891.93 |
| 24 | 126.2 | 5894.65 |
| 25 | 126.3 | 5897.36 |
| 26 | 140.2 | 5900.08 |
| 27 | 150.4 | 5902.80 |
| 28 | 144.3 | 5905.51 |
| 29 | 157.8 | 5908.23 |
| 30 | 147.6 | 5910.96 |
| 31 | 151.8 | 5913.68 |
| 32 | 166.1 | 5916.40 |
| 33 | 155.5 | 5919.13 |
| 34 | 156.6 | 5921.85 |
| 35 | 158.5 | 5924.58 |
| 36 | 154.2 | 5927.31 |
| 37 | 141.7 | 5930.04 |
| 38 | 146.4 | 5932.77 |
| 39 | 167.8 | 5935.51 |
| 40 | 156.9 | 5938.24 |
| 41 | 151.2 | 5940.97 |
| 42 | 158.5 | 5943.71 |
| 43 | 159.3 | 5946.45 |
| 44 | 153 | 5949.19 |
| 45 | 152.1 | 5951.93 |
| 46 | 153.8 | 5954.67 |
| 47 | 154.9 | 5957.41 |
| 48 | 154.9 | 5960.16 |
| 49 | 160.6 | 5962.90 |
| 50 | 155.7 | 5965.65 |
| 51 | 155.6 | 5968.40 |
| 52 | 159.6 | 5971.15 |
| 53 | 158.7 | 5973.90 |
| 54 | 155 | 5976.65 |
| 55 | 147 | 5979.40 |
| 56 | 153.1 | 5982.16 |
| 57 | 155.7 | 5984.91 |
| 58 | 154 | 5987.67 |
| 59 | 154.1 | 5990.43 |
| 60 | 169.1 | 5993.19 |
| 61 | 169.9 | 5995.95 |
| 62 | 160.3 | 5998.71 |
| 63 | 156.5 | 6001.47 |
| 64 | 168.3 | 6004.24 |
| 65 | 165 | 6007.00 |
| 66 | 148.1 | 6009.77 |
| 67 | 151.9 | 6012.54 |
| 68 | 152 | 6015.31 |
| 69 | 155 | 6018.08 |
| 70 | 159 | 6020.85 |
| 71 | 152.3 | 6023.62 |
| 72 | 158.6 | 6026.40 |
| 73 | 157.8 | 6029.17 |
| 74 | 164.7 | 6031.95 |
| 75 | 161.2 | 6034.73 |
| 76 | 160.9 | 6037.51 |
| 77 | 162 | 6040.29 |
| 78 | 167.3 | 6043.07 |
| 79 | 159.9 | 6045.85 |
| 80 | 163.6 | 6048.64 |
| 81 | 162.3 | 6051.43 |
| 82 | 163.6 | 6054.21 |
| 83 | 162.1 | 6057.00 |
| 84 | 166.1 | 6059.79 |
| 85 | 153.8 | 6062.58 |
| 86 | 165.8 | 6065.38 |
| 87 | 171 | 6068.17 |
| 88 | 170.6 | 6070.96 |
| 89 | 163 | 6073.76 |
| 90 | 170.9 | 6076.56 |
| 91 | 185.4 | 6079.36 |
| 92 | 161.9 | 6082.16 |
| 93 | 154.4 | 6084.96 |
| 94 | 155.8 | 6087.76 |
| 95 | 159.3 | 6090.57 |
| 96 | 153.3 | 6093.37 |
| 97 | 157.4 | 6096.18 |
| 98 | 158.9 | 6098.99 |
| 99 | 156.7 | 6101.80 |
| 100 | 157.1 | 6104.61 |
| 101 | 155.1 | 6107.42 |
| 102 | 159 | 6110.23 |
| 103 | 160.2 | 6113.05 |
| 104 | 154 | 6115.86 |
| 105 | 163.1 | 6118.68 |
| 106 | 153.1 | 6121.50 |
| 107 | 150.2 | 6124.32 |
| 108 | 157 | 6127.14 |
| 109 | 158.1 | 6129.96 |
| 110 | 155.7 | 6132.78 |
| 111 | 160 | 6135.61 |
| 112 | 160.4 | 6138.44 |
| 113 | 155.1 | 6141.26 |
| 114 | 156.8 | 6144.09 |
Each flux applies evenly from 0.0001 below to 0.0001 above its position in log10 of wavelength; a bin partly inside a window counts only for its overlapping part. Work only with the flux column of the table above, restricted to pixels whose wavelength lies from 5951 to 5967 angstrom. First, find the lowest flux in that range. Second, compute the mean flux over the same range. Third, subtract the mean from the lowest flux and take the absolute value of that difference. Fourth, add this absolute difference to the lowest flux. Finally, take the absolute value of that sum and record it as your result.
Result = 155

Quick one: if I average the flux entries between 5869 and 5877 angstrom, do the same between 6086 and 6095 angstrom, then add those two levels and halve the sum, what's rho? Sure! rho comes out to 159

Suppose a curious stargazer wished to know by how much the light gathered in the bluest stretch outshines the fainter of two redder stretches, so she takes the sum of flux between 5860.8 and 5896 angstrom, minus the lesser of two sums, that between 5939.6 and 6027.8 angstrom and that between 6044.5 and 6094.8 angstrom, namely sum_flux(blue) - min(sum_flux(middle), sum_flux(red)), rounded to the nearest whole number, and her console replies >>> -997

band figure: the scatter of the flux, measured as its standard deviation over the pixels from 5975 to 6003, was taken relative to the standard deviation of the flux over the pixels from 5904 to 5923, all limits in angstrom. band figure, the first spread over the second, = 1.0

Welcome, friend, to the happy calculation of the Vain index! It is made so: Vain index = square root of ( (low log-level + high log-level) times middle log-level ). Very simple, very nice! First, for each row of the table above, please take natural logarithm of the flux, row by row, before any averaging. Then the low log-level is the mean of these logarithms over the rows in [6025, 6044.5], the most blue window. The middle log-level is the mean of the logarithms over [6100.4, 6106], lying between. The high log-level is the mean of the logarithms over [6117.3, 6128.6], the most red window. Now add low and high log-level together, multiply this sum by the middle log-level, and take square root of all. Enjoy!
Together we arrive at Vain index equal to 7.16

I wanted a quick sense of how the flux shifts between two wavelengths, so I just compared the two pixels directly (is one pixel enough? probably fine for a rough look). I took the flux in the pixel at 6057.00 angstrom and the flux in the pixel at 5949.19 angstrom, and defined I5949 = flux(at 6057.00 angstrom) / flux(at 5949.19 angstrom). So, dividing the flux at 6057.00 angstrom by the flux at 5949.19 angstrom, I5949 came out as 1.06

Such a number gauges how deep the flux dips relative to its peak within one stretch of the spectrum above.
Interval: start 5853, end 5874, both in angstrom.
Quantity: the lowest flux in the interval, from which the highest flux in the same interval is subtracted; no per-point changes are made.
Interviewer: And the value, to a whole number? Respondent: -18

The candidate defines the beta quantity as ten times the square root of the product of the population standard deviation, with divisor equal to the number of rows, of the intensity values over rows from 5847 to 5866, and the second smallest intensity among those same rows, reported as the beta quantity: 279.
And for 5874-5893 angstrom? 431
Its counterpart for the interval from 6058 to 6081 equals 369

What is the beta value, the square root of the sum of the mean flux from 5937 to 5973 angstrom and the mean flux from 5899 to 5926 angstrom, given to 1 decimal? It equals 17.6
